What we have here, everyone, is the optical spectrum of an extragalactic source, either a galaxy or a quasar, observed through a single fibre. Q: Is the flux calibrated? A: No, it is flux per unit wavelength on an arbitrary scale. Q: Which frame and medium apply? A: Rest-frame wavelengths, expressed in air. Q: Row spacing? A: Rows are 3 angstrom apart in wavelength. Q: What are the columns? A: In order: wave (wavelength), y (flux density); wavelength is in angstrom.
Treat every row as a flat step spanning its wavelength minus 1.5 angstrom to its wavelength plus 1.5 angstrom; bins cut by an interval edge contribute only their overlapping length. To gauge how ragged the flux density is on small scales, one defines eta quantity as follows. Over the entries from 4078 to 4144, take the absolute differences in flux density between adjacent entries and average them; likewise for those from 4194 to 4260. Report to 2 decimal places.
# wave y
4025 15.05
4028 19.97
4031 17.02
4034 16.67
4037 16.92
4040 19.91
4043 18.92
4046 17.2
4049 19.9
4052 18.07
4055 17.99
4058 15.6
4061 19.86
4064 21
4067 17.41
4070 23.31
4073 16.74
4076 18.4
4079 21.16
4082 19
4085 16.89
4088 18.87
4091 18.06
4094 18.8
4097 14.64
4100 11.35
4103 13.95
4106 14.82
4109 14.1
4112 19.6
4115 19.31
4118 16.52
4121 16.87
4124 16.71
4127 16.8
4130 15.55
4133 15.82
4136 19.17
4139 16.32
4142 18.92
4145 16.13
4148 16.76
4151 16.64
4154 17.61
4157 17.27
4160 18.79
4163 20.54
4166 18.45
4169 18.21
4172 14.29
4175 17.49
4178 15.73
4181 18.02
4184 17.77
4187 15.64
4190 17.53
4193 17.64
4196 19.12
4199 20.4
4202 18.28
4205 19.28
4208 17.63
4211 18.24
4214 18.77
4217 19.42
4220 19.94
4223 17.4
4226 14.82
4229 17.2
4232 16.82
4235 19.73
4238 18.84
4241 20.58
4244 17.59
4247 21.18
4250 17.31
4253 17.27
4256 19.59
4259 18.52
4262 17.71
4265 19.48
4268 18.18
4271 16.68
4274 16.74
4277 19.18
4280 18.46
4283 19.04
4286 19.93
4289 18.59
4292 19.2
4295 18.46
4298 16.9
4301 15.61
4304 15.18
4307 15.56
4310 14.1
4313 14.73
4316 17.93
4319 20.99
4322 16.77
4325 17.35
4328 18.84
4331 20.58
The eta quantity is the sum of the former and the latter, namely 3.55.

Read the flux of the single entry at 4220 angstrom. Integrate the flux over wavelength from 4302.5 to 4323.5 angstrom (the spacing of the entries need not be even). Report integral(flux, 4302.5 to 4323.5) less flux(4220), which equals 326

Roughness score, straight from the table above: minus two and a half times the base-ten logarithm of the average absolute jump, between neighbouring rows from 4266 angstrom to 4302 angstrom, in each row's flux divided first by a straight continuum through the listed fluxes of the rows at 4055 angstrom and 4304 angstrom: 2.9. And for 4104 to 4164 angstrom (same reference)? 2.6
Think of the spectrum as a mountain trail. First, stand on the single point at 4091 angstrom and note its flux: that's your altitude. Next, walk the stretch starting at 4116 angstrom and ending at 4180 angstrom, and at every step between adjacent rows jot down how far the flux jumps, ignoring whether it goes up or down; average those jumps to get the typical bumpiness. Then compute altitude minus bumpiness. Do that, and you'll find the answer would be 16.5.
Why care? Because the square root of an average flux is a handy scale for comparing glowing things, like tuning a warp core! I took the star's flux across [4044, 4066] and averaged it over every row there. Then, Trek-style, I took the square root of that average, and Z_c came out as 4.30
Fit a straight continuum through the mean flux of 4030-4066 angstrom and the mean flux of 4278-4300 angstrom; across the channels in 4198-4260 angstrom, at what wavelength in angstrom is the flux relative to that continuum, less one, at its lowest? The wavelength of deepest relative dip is 4226 angstrom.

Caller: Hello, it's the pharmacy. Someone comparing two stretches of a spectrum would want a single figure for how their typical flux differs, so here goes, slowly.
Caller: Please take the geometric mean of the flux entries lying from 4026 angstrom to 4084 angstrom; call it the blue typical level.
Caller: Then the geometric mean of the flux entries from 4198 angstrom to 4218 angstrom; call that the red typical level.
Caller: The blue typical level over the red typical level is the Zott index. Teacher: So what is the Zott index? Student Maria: 0.99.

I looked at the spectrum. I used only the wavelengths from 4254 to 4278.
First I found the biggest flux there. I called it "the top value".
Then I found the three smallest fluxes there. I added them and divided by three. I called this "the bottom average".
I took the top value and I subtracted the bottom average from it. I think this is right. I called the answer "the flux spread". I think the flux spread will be 2.5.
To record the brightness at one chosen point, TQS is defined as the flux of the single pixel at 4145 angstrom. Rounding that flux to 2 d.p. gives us 16.13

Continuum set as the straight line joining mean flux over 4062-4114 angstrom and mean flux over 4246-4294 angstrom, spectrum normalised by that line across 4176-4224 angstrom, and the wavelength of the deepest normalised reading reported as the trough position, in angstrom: 4187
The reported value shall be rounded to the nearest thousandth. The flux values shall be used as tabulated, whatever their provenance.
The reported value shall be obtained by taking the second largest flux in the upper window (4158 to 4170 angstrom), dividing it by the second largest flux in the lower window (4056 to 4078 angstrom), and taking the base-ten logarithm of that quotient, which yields -0.048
